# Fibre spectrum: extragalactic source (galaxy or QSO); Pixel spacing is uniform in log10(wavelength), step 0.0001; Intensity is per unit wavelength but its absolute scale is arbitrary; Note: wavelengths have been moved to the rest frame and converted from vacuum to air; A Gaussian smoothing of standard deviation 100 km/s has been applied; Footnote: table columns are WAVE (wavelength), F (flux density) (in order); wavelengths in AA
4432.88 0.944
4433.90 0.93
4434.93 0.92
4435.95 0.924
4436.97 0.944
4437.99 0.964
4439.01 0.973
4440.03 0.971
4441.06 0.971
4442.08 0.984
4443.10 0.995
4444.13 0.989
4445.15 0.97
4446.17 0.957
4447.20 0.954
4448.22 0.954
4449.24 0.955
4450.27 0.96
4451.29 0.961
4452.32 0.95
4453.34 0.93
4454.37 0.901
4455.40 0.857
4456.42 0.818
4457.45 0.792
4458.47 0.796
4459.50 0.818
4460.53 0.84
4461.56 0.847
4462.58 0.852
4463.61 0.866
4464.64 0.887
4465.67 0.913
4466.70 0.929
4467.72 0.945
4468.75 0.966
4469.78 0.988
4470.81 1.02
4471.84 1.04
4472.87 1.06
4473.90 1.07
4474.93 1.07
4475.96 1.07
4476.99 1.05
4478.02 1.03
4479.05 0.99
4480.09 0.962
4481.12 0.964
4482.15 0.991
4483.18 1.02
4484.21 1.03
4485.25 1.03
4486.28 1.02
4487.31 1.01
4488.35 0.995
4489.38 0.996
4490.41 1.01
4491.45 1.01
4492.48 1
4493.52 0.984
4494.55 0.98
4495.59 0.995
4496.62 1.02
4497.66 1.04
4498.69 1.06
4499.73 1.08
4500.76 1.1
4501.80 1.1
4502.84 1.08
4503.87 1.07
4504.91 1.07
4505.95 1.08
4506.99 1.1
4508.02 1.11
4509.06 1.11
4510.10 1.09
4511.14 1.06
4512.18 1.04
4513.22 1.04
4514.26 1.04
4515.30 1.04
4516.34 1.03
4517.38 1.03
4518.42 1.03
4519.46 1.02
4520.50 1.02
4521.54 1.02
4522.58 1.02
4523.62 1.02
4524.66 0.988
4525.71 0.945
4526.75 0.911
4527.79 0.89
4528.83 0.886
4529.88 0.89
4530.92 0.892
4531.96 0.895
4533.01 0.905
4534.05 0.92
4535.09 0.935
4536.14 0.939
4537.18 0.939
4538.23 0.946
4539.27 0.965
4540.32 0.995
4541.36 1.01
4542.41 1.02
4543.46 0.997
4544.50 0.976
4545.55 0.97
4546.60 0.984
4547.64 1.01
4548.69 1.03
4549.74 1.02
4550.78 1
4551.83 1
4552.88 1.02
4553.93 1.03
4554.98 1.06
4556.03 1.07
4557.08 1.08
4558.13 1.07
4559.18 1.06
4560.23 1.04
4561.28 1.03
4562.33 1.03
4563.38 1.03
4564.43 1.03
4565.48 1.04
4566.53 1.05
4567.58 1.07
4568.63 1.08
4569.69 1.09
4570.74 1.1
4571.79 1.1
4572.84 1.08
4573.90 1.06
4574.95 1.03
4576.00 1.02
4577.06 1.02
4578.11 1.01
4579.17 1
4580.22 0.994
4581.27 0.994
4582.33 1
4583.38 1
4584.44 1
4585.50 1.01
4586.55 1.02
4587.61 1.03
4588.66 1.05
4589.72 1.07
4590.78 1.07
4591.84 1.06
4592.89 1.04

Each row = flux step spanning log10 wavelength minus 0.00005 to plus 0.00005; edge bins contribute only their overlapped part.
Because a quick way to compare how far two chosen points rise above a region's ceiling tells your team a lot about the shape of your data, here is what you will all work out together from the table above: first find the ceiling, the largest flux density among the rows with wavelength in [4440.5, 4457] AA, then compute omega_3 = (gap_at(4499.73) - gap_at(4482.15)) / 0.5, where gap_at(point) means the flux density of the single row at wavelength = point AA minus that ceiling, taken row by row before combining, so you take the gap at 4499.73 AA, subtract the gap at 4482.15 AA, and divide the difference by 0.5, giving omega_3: 0.18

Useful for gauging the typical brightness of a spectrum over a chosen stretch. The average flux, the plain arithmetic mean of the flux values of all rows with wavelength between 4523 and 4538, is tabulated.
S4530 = 0.93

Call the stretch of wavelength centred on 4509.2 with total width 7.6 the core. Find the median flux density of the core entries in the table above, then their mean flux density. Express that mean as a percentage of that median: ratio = 99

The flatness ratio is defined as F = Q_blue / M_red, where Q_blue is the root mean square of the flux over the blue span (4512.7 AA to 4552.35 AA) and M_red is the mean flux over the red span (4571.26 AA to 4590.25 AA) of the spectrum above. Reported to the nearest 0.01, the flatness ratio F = 0.95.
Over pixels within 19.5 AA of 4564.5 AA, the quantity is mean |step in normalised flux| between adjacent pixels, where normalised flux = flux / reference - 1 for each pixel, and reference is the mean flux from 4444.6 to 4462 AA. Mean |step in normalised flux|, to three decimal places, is 0.012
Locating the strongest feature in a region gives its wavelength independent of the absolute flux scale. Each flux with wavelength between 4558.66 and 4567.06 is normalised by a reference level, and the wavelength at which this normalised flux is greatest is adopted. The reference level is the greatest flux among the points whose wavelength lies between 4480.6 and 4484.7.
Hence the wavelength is 4559.18 AA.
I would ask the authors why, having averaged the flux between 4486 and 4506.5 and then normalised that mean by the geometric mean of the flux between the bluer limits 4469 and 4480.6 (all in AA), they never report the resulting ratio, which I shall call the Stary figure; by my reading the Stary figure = 1.00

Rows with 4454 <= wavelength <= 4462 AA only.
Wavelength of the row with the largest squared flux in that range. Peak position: 4454.37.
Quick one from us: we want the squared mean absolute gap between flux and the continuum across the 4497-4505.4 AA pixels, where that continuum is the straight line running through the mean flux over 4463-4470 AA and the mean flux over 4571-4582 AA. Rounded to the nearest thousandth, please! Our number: 0.013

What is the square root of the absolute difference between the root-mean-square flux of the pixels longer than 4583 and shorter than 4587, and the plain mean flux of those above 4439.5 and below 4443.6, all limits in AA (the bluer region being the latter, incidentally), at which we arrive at 0.165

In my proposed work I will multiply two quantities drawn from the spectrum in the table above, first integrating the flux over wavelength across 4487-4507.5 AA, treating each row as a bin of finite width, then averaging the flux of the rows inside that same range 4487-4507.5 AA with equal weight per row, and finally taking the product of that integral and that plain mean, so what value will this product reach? 22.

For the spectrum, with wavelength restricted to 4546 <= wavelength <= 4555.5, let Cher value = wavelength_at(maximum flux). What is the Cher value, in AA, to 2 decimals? 4554.98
